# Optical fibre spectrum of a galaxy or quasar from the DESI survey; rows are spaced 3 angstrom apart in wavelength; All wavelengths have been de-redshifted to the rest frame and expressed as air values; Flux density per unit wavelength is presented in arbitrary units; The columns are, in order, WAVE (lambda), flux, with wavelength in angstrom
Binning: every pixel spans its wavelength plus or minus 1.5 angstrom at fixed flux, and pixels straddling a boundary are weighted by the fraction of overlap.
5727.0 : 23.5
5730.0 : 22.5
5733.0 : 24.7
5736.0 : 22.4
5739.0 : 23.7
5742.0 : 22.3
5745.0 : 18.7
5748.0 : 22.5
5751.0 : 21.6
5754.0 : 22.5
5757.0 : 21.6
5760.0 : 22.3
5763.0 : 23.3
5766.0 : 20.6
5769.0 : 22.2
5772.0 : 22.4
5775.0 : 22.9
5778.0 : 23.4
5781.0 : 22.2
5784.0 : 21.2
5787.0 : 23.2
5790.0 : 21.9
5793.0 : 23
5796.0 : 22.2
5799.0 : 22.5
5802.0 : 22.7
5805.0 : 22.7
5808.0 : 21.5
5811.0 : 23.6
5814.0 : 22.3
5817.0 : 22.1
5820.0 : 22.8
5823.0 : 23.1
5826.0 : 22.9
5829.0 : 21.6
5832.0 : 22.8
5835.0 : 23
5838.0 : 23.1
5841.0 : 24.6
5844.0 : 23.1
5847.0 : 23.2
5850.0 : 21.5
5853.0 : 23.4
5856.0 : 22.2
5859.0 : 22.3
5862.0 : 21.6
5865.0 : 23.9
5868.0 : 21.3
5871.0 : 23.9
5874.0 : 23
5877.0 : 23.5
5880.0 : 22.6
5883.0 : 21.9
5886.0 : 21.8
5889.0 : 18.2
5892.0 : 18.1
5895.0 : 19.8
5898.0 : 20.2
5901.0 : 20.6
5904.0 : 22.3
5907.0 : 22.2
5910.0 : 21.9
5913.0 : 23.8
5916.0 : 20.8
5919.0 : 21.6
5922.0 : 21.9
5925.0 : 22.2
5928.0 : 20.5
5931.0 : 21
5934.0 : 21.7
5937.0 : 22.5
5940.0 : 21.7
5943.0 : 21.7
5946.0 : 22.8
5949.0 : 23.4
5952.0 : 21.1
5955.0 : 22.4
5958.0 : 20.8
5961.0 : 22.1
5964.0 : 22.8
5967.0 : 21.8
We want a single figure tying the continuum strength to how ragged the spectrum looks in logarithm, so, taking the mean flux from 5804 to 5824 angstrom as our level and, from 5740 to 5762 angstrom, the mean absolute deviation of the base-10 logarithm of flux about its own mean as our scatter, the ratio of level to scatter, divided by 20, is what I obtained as 63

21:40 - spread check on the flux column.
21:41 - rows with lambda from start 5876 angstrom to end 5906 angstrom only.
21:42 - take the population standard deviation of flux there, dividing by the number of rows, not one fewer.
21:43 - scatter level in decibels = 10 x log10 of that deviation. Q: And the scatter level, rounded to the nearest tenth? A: 2.4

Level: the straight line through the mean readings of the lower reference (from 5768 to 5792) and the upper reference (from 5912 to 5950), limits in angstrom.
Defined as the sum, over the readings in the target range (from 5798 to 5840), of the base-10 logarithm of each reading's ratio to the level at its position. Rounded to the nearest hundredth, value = 0.08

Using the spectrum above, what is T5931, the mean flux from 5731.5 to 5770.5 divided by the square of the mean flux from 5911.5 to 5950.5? 0.0460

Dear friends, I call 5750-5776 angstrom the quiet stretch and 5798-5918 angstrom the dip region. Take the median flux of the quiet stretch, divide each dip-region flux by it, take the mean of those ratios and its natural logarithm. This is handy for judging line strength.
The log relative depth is -0.004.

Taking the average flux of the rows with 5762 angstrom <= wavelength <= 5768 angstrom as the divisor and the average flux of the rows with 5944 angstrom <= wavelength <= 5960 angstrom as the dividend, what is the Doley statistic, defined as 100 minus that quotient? 99.0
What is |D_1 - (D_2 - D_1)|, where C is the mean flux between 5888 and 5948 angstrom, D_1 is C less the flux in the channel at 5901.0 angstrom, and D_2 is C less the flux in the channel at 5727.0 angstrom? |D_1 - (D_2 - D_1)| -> 3.6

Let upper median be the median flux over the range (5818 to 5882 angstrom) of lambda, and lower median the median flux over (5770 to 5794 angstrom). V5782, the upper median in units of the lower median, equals 1.02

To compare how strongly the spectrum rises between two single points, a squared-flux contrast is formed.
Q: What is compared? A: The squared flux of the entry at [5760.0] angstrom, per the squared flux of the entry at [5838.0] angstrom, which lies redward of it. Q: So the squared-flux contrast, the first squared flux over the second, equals 0.93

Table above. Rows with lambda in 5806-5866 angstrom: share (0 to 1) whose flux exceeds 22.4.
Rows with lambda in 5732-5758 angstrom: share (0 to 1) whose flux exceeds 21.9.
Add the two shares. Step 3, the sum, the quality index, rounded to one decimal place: 1.3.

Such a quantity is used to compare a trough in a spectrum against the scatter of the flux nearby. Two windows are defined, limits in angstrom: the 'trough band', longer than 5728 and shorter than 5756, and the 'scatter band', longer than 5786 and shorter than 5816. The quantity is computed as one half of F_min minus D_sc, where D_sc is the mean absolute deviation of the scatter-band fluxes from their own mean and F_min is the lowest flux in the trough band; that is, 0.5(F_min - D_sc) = 9.11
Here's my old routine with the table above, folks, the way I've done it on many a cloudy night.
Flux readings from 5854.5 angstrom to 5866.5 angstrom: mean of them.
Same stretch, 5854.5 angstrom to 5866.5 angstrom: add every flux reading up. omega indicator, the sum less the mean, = 67.5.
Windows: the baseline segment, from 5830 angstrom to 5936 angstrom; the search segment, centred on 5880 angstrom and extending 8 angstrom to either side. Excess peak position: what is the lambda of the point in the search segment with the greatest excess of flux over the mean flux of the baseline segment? 5877.0 angstrom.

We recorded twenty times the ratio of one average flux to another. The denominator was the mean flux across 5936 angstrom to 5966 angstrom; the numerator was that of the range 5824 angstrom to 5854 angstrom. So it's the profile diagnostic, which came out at 20.7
